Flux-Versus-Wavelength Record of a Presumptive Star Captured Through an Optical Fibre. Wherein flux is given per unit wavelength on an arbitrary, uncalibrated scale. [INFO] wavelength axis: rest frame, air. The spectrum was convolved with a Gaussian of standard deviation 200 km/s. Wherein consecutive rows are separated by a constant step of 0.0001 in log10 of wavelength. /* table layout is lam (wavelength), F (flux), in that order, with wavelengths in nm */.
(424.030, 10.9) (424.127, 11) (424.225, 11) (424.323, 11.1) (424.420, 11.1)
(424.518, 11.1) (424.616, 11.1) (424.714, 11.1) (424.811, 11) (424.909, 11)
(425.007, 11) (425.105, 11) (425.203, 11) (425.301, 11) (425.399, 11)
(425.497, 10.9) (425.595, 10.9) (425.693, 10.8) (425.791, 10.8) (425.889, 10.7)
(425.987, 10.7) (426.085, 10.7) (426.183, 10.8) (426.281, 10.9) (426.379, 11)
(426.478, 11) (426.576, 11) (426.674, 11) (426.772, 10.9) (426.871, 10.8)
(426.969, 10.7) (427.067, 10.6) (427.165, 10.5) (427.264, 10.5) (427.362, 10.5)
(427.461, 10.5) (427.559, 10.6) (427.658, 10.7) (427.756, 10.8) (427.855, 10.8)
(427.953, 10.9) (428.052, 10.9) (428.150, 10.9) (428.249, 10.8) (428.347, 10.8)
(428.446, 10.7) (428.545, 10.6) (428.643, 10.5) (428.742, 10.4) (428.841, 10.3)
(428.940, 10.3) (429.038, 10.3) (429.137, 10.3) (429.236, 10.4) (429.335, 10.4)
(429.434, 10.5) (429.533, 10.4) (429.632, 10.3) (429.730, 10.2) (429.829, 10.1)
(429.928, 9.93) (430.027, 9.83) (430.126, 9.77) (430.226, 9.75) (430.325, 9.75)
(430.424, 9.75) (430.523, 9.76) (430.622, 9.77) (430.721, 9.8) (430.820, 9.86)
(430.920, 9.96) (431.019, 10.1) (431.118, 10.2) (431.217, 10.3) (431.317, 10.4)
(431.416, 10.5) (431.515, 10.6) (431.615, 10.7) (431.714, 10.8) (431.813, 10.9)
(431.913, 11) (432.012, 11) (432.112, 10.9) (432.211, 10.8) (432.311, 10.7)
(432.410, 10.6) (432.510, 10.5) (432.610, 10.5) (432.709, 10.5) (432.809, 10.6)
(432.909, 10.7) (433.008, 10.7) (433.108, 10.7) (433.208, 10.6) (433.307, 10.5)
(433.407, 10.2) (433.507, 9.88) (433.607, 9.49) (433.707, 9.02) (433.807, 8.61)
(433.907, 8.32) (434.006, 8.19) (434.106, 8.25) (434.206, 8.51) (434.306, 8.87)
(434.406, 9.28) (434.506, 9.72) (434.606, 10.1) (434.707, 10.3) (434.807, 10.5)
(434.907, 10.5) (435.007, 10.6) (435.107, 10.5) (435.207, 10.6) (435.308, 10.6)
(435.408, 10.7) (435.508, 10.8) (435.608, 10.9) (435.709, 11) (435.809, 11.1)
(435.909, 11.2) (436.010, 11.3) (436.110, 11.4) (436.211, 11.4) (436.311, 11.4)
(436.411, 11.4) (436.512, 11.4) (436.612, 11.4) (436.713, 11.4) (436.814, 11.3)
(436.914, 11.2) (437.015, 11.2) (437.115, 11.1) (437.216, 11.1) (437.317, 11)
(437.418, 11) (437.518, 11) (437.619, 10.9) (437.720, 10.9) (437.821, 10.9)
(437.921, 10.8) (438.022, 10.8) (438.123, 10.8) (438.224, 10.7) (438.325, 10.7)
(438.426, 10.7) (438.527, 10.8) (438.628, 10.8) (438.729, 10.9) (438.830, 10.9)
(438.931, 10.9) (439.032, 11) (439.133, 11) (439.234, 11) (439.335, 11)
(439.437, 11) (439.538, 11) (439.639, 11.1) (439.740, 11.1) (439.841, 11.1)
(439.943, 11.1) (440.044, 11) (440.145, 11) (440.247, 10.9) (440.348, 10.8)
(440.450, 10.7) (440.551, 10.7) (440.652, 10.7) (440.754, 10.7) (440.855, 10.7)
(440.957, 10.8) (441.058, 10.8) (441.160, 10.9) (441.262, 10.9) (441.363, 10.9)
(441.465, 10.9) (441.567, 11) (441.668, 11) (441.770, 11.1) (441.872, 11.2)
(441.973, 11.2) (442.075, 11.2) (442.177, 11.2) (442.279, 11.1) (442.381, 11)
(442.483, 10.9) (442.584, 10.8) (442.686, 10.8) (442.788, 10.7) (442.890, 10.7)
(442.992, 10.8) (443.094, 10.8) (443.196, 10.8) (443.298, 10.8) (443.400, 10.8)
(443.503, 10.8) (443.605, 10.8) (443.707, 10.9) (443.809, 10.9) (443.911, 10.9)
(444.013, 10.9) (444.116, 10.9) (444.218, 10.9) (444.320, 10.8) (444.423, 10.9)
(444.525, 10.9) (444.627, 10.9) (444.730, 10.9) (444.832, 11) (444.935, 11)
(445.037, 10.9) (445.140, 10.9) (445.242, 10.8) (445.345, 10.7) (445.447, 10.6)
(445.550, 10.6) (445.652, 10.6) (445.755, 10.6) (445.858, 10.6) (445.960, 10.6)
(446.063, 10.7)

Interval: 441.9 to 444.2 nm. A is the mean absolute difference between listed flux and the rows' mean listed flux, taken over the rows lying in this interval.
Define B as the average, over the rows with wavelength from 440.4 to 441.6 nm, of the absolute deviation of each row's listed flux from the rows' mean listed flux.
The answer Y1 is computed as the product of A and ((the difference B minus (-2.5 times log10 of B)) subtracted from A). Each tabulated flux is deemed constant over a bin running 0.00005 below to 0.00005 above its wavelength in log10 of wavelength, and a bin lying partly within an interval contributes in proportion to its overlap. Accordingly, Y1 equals 0.3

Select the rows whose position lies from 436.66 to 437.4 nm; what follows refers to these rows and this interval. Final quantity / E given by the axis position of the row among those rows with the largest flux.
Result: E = 436.713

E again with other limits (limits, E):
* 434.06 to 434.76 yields 434.707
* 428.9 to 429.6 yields 429.434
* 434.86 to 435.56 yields 435.508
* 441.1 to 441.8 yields 441.770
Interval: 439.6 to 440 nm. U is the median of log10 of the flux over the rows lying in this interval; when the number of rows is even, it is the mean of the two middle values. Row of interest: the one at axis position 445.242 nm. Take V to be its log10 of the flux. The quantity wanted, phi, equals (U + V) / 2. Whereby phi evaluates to 1.04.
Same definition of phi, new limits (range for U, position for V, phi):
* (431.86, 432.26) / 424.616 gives 1.04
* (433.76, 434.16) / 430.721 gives 0.95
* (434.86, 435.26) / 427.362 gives 1.02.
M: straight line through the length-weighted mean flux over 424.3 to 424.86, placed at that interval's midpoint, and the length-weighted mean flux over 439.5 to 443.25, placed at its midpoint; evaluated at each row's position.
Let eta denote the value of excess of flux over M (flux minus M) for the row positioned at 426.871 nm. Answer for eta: -0.27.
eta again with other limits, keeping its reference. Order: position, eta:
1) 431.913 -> -0.02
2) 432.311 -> -0.32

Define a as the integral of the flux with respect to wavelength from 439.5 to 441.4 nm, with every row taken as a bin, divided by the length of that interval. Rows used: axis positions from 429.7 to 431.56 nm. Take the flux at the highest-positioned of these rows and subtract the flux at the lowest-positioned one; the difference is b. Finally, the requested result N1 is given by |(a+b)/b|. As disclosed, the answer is 28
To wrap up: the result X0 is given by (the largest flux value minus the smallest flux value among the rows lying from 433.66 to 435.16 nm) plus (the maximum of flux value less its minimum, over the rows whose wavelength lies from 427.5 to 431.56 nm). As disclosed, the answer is 3.6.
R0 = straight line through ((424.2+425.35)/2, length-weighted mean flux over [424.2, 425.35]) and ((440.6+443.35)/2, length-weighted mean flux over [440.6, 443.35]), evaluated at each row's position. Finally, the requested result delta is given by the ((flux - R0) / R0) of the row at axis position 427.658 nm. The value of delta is -0.03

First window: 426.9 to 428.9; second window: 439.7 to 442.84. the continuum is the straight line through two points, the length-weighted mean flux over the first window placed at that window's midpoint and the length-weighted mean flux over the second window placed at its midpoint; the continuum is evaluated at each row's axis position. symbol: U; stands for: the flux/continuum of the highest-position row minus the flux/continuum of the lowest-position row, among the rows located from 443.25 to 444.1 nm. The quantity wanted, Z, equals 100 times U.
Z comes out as 0.8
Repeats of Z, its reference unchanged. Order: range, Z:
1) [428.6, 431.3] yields -2.4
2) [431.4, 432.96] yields 1.6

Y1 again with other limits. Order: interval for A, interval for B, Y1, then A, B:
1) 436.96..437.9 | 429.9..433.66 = 0.1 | 0.1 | 0.39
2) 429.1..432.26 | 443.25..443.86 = 1.3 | 0.3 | 0.04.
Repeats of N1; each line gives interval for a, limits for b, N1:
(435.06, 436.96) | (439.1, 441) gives 55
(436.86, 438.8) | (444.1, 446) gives 35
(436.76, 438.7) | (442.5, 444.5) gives 110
